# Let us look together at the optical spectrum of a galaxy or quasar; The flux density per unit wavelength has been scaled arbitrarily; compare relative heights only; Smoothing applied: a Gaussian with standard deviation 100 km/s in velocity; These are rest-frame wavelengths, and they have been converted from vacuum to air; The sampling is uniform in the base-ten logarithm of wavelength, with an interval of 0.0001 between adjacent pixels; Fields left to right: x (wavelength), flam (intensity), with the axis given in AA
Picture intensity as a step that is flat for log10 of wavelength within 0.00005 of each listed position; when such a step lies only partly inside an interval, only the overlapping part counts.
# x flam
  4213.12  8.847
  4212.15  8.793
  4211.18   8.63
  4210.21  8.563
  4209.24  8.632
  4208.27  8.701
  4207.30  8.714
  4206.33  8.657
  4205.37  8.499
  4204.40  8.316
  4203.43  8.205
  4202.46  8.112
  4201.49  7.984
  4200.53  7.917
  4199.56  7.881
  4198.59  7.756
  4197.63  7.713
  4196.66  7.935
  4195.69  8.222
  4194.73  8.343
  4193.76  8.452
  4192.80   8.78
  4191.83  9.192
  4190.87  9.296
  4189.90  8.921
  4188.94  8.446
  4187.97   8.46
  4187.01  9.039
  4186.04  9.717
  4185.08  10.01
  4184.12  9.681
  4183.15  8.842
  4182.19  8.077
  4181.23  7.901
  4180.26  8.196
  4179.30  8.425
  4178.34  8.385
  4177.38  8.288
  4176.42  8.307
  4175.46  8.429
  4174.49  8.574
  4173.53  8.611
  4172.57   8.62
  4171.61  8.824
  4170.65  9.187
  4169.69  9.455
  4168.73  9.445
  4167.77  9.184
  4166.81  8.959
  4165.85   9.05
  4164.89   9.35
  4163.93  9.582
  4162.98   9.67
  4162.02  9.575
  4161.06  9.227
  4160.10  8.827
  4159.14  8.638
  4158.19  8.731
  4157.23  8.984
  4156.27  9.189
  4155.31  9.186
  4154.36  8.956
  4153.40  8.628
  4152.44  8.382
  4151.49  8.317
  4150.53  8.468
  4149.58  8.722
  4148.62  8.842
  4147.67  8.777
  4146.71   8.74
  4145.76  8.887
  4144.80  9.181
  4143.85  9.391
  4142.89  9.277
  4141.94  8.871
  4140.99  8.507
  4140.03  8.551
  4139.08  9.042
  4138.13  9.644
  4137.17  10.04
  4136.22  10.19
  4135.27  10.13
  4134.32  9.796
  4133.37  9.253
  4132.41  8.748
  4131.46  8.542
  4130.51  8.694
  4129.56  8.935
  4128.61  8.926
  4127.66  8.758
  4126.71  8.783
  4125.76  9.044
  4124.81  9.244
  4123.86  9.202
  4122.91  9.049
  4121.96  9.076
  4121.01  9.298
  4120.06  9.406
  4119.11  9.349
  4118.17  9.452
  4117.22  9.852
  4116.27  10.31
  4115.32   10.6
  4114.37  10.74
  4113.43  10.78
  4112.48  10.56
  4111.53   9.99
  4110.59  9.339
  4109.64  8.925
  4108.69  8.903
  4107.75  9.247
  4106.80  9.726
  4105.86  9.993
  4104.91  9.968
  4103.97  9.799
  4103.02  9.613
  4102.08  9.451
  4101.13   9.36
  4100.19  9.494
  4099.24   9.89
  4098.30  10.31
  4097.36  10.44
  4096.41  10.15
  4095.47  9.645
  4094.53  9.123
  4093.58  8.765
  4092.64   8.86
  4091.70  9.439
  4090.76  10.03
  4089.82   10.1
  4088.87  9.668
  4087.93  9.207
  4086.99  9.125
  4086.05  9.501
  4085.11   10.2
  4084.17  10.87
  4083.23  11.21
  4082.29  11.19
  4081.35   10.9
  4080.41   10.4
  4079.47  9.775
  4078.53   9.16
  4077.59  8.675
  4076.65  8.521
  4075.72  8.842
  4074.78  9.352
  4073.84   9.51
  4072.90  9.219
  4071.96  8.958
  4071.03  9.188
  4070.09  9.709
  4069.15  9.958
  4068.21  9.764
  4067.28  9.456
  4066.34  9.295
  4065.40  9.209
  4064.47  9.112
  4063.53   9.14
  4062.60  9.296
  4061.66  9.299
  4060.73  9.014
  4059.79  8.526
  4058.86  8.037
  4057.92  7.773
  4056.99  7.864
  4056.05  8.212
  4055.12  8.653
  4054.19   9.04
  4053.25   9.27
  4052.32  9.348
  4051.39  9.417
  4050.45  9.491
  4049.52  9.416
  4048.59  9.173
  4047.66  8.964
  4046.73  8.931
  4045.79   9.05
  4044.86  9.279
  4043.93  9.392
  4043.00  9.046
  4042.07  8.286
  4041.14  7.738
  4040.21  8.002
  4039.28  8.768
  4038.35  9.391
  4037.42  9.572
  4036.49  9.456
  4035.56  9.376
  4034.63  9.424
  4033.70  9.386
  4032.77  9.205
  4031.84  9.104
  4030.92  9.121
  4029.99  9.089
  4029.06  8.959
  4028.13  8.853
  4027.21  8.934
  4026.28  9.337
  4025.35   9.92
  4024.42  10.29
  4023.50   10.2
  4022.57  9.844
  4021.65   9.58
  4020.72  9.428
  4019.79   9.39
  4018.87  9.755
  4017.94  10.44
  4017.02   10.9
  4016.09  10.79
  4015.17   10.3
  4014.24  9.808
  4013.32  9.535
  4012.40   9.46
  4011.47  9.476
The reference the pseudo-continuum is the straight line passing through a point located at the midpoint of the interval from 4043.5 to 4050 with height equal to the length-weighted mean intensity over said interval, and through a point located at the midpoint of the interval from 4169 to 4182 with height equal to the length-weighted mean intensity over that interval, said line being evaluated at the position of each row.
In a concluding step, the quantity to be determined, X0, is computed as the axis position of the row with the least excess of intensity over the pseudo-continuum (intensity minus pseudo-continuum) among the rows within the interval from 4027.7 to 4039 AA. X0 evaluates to 4028.13 AA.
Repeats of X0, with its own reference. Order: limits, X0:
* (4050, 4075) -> 4057.92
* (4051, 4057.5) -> 4056.99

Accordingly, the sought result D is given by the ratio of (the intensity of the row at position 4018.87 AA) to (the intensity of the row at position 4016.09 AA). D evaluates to 0.90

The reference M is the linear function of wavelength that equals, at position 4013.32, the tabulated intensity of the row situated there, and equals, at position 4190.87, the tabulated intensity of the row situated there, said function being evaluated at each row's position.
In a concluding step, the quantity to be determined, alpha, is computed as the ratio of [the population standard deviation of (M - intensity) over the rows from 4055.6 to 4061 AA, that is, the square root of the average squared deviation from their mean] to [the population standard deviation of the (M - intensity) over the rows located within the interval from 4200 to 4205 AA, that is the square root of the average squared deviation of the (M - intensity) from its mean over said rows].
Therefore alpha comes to 2.91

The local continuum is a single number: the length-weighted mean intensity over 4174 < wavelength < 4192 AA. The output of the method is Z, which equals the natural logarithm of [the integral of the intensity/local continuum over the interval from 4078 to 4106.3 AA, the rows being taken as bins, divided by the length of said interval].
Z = 0.12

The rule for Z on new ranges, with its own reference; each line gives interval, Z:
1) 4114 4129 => 0.08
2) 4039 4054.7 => 0.03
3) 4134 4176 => 0.04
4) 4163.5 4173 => 0.05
